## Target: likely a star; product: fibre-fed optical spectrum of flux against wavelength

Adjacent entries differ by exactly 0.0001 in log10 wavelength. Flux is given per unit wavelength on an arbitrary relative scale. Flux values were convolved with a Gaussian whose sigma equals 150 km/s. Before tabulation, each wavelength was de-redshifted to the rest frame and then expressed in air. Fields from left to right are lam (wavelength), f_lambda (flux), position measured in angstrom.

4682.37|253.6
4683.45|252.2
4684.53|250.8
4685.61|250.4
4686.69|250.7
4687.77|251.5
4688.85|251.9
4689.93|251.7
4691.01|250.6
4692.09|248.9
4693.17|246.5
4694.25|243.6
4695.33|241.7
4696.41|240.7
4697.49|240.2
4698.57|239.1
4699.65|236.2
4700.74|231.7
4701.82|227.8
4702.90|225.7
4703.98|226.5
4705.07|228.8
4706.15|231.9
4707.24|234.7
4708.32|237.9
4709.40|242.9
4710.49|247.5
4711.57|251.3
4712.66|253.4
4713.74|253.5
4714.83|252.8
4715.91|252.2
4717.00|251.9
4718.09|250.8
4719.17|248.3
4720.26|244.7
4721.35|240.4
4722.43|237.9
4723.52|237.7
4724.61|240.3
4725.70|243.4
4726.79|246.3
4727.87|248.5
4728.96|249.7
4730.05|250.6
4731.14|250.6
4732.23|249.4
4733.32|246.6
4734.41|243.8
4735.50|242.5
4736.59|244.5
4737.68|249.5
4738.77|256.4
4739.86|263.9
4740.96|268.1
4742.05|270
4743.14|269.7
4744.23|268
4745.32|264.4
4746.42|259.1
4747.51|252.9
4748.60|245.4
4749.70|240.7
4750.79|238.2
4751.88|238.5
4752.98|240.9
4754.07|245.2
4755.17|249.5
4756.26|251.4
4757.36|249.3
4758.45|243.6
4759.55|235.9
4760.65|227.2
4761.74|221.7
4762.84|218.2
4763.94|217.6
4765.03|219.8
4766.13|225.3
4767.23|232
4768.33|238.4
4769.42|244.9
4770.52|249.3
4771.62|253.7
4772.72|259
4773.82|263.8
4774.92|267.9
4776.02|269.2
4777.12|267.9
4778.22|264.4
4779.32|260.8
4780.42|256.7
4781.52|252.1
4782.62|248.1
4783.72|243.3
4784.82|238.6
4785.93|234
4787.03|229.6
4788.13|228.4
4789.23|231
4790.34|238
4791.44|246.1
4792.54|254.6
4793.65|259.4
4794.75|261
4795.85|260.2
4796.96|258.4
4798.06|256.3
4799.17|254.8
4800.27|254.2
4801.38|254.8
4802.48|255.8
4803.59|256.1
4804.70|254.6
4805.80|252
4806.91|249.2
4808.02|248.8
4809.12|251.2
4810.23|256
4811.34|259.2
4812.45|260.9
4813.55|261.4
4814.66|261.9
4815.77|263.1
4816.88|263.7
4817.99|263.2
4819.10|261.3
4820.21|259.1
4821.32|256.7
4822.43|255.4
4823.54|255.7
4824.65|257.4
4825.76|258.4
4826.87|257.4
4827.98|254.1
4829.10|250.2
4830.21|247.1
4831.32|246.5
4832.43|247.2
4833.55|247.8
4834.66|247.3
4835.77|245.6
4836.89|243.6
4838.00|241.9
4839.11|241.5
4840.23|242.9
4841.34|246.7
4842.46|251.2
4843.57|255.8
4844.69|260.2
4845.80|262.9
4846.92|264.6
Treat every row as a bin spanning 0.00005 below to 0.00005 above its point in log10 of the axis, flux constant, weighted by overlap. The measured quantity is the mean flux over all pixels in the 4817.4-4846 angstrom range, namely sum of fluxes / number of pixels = 252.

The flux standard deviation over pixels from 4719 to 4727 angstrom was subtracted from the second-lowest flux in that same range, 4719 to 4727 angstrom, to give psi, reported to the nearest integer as 234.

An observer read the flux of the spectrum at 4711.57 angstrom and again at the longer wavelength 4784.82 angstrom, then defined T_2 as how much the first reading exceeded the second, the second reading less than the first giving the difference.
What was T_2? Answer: 13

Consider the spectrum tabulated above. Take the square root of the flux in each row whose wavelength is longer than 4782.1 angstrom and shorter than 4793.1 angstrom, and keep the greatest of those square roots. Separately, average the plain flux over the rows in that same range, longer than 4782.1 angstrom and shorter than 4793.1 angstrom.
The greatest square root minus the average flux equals -223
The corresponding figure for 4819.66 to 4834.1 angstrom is -237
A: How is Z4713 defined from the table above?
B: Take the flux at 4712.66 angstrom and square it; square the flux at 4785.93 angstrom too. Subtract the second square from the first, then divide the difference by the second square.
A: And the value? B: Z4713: 0.17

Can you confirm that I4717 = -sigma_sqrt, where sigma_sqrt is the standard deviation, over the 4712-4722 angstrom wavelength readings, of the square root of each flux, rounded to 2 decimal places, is -0.14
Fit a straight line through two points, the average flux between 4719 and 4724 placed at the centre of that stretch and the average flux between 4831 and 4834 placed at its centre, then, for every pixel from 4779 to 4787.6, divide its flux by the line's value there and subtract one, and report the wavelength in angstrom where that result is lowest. 4787.03 angstrom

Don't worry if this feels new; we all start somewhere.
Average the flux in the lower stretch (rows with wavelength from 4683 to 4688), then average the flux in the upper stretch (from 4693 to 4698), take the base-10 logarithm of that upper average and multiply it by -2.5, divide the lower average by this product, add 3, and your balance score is -39.1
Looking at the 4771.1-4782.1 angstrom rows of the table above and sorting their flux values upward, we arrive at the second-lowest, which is 253.7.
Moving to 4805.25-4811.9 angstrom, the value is 249.2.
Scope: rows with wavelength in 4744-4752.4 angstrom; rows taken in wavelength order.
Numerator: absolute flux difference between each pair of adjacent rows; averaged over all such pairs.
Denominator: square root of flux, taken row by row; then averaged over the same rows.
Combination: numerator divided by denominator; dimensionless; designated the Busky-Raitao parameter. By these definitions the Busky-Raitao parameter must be 0.272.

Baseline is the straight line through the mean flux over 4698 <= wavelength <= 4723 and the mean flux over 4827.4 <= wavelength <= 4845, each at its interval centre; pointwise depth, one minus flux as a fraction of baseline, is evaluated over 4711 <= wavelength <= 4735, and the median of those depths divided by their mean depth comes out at 1.2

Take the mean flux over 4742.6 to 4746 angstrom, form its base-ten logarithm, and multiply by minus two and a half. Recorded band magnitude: -6.07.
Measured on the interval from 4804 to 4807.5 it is -6.00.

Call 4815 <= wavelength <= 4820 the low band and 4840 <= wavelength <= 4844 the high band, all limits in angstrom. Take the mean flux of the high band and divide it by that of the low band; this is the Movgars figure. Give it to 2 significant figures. 0.95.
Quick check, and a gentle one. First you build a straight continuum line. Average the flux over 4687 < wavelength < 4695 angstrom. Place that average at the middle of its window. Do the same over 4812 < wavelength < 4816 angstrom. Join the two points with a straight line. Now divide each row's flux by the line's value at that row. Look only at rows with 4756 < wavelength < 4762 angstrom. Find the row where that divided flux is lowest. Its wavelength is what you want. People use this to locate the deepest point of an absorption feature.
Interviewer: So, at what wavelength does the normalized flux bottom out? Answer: 4761.74 angstrom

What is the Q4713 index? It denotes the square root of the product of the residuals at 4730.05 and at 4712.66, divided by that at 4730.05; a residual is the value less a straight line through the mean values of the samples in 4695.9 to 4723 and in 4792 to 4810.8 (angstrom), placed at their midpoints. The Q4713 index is 1.4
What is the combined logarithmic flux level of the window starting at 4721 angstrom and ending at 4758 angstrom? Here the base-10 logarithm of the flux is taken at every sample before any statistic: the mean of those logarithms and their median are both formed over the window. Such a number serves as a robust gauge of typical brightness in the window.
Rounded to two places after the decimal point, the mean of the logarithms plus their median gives 4.79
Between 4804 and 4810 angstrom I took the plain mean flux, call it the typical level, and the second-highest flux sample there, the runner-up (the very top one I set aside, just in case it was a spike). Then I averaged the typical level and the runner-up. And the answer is 252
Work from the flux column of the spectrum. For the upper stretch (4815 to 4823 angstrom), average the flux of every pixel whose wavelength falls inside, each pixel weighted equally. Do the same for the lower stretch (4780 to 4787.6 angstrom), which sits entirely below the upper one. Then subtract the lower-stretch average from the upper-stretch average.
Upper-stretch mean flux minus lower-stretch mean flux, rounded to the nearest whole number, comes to 17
